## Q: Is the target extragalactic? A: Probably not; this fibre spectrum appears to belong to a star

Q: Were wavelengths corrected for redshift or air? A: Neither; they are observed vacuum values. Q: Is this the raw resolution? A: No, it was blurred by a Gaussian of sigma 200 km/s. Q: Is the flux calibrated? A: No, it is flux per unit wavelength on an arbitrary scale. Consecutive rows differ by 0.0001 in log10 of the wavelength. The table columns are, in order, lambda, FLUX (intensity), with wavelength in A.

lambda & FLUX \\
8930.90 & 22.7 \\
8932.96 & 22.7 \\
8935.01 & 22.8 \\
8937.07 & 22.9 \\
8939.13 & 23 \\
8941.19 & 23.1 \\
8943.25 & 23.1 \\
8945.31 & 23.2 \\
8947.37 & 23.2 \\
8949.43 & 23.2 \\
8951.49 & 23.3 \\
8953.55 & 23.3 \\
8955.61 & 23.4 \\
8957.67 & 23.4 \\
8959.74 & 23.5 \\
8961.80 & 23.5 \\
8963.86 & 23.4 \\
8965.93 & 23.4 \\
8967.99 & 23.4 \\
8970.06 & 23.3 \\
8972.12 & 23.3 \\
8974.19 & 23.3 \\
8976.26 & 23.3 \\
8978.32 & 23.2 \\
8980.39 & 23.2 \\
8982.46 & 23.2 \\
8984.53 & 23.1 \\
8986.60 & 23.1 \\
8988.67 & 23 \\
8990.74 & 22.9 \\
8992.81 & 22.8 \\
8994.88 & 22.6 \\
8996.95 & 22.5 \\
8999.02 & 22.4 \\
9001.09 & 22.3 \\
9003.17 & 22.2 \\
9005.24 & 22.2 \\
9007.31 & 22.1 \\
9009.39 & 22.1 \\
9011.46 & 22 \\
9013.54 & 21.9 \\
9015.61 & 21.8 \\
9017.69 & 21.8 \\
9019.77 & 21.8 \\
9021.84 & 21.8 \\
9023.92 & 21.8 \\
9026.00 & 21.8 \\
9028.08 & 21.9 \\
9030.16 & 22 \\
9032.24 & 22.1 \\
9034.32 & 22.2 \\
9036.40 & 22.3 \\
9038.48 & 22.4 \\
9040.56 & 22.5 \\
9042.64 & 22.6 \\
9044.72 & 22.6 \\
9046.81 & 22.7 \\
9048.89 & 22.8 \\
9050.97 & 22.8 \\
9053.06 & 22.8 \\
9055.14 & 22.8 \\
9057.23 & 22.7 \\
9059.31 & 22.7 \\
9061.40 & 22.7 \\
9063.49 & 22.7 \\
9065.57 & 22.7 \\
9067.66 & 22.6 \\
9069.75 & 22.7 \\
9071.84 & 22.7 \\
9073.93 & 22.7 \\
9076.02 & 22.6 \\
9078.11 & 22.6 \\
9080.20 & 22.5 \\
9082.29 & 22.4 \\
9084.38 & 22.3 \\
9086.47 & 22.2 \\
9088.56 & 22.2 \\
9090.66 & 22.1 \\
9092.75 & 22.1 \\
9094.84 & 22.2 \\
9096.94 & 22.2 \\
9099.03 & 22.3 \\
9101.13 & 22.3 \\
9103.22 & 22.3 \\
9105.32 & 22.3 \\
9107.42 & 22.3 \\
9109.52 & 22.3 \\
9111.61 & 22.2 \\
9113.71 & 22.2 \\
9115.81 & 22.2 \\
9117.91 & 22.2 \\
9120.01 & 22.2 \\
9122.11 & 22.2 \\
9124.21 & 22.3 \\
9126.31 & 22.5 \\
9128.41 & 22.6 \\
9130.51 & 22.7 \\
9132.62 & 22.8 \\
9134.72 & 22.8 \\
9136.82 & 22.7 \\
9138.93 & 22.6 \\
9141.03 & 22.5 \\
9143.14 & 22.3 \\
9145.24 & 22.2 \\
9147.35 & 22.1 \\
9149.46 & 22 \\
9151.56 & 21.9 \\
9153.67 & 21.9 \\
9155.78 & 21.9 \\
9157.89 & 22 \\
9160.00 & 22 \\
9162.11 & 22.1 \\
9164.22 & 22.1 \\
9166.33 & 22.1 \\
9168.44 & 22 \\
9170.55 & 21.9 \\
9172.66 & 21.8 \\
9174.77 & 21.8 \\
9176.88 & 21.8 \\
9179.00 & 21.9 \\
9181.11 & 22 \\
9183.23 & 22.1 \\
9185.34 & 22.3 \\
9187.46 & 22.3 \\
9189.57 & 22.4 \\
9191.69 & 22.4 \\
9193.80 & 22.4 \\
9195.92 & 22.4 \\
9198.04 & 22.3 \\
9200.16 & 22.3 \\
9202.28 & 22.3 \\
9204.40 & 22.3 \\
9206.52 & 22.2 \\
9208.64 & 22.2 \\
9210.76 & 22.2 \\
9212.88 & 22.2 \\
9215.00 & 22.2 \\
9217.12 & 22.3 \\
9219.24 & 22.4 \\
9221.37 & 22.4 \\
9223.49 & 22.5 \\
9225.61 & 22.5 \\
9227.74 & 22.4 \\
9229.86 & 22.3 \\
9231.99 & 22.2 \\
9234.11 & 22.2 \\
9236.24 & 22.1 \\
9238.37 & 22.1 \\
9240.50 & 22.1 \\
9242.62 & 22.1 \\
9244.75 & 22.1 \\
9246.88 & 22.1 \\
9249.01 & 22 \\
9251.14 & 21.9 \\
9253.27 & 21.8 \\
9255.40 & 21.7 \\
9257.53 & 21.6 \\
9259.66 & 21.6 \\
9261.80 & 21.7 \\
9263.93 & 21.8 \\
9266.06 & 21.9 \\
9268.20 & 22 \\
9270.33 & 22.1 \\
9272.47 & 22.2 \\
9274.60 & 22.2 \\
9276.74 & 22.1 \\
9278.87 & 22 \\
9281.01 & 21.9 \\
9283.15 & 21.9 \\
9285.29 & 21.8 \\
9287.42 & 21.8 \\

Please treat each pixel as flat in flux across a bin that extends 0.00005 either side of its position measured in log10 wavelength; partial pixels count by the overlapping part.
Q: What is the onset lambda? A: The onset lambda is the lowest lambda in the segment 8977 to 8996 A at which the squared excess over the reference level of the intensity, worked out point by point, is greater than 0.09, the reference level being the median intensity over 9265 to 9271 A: 8978.32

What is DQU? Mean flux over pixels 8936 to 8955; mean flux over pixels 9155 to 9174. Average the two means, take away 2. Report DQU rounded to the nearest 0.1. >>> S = 20.6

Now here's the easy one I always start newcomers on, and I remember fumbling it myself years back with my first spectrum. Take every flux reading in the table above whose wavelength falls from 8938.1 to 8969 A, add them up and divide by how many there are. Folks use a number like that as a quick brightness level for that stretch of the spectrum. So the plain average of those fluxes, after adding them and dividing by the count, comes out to 23.3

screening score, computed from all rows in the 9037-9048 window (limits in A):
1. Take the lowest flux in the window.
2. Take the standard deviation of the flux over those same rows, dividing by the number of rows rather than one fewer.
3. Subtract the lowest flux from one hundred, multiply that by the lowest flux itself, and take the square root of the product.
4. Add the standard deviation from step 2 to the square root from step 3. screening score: 41.8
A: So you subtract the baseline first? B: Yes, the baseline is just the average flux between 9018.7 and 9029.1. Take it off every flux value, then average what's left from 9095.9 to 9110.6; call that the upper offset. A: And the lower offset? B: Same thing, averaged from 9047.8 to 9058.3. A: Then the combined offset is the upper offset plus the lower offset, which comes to 1.43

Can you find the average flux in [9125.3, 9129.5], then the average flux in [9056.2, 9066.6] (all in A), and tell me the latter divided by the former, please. 1.01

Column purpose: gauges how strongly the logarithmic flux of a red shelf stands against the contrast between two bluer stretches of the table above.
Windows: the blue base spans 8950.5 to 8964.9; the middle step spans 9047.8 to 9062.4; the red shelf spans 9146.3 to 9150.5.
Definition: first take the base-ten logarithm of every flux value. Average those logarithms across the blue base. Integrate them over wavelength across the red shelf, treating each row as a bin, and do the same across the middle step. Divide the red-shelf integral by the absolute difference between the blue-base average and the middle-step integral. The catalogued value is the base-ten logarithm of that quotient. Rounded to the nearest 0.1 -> -0.5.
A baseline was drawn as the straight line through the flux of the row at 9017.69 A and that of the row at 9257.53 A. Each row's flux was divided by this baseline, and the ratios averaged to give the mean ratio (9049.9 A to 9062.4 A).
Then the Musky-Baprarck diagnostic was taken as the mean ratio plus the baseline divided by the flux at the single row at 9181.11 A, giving 2.03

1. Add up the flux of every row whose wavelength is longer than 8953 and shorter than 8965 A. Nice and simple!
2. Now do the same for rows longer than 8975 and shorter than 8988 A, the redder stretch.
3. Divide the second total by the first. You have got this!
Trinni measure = 0.99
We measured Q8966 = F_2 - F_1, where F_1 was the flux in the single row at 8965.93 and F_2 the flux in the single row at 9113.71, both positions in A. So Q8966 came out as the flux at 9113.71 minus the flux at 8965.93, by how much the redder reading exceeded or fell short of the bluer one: -1.2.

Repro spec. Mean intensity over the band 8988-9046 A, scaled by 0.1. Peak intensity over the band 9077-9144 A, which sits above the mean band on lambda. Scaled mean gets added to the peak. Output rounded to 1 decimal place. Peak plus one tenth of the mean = 25.0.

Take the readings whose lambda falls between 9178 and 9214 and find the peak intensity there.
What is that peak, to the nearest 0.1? 22.4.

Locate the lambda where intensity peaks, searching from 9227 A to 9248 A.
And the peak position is 9227.74 A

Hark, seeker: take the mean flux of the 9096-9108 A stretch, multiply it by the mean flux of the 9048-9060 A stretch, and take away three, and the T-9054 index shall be 504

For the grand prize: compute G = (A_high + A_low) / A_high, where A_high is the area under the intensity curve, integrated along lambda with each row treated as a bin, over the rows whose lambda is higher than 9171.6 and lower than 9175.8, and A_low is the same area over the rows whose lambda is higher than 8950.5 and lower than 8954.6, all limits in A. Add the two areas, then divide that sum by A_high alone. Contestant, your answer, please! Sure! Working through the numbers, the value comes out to 2.04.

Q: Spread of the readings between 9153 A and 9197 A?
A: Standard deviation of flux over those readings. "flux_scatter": 0.21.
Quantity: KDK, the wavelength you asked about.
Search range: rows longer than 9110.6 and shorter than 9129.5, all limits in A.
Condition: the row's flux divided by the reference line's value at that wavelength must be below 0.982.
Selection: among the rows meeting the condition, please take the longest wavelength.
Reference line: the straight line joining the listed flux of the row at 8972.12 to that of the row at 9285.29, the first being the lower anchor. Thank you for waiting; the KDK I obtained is 9115.81 A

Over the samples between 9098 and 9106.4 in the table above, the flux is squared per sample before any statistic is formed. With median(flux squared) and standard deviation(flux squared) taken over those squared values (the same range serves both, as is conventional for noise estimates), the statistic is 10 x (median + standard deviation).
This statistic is 4973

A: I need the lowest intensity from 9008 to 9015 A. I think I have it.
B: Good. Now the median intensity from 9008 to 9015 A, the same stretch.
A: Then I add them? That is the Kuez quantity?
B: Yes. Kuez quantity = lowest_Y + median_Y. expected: 43.9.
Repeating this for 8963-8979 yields 46.5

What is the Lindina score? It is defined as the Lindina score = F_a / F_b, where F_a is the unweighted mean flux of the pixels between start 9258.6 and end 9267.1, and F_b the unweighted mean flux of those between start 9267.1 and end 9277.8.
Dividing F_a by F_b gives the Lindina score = 0.98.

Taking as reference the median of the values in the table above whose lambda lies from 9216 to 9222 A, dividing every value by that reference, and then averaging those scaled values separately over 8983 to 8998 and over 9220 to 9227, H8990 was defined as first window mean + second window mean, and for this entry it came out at 2.02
